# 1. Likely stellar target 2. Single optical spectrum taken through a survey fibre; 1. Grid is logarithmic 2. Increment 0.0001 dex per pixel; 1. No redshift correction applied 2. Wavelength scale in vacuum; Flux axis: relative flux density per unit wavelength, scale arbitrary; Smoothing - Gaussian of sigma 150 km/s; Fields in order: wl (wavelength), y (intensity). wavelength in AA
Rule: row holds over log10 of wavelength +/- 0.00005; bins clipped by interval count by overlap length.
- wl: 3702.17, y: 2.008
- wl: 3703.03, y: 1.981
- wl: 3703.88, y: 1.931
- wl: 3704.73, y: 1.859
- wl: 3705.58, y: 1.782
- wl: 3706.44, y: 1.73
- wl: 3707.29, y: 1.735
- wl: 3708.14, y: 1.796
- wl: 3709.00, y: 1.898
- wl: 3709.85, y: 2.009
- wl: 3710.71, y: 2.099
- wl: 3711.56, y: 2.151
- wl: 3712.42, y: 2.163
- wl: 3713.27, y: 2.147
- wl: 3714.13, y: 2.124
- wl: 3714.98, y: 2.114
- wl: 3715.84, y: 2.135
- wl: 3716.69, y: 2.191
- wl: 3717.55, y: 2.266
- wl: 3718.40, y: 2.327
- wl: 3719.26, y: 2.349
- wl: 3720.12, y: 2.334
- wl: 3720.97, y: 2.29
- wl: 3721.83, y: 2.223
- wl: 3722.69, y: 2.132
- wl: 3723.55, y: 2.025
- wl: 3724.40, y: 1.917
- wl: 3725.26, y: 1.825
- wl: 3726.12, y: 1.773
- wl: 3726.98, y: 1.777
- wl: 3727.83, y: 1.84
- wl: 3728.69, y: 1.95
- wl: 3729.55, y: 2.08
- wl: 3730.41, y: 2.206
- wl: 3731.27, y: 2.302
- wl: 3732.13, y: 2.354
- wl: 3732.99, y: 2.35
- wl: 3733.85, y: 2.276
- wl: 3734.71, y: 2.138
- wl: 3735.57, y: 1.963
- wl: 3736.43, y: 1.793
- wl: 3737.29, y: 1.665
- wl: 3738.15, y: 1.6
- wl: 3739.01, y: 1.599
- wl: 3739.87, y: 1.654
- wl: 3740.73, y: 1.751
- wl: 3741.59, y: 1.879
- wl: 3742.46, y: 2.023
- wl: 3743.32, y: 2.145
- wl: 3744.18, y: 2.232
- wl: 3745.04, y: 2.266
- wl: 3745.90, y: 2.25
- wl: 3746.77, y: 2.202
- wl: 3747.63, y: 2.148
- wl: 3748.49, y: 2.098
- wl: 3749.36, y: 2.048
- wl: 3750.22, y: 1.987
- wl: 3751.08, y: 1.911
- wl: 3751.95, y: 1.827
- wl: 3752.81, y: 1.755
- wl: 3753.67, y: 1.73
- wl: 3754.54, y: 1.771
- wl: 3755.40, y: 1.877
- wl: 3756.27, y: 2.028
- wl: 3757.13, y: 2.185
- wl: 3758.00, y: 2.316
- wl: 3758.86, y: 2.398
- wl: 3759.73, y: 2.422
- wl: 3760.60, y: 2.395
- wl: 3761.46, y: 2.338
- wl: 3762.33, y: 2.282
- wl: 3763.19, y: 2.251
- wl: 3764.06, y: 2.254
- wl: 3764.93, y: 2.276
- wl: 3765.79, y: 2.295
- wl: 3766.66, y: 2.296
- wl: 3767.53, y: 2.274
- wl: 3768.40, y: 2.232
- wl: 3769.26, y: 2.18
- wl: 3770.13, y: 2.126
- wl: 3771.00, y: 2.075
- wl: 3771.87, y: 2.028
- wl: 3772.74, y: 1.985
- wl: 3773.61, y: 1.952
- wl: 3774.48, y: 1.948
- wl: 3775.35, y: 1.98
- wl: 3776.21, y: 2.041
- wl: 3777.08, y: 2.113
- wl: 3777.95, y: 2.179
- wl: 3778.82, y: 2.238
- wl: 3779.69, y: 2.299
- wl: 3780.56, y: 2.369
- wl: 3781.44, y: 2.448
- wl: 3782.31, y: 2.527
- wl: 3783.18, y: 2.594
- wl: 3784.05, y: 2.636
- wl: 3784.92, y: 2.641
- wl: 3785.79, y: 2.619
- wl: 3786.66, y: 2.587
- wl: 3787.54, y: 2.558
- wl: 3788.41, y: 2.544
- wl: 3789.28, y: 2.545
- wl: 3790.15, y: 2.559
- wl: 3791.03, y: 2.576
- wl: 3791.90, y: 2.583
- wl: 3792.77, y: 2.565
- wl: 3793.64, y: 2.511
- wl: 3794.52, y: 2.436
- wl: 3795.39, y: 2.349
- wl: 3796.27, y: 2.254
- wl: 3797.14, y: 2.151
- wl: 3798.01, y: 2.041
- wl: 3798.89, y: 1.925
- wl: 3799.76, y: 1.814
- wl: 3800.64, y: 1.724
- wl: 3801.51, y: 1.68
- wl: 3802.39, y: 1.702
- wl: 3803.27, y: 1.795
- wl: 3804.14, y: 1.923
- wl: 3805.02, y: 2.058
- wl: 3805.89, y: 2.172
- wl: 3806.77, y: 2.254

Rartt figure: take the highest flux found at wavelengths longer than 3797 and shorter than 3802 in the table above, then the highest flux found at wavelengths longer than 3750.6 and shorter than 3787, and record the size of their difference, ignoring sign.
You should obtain 0.49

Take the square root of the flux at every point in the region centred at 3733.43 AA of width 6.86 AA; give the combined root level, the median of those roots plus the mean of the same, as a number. 2.97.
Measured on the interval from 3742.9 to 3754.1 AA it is 2.88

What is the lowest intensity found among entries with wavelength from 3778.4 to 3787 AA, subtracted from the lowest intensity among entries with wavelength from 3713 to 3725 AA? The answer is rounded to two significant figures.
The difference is -0.32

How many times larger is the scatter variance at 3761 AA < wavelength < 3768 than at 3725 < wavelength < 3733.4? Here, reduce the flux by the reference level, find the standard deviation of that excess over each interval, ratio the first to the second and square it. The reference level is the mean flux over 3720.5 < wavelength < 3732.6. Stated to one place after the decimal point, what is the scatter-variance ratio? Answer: 0.0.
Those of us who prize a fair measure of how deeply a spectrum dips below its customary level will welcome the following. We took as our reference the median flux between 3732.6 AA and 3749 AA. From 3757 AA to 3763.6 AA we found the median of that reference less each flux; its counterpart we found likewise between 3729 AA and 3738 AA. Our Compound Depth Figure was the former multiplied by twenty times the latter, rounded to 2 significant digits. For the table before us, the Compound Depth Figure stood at 0.34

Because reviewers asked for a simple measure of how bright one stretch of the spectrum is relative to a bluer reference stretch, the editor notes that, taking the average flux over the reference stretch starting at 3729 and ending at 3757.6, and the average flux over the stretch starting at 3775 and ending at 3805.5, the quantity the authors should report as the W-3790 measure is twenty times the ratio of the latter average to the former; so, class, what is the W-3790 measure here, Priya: 22.7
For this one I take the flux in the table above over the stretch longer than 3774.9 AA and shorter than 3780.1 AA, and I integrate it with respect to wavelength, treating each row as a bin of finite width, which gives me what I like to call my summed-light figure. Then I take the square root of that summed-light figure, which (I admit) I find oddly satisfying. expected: 3.34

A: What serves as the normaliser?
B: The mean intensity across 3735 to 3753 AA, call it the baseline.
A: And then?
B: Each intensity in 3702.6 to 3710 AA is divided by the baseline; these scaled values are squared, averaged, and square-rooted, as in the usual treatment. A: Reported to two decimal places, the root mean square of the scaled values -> 0.96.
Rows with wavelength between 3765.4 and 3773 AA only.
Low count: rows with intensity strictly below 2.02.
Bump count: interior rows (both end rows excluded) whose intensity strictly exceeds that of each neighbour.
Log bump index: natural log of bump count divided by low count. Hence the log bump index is 0.0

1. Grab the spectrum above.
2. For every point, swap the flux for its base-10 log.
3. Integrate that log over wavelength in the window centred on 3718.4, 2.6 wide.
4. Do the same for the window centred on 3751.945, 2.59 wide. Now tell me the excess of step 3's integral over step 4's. 0.26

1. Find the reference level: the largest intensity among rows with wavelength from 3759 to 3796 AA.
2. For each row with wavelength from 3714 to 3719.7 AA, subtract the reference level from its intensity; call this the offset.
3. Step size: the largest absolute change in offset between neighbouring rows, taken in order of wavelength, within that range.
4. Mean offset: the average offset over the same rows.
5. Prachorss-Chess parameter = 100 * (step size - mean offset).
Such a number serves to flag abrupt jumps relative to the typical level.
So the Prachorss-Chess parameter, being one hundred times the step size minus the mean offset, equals 50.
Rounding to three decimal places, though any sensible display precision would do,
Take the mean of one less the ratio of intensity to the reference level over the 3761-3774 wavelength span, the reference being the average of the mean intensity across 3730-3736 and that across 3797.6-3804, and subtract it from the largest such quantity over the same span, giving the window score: 0.118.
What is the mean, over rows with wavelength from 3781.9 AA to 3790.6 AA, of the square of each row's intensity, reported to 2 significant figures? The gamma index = 6.7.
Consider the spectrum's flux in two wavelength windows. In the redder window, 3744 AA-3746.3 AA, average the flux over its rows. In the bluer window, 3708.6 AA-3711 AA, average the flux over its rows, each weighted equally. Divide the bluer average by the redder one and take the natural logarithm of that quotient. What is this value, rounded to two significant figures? -0.12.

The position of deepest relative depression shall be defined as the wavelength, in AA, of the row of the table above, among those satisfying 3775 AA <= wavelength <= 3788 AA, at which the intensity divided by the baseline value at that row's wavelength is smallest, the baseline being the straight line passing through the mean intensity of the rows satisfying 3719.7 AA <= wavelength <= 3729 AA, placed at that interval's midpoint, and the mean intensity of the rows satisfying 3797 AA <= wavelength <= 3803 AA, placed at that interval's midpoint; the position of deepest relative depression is 3775.35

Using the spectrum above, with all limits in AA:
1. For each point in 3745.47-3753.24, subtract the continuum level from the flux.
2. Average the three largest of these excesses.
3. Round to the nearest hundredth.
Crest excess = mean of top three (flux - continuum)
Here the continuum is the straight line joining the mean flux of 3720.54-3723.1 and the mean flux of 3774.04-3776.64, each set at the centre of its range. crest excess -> 0.09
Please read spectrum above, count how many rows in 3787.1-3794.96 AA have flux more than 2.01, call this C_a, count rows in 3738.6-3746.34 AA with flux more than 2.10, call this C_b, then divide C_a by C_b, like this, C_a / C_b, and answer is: 2.25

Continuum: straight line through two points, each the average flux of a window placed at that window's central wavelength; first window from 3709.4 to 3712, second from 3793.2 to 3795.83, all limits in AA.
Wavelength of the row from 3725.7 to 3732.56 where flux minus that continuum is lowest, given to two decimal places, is 3726.12 AA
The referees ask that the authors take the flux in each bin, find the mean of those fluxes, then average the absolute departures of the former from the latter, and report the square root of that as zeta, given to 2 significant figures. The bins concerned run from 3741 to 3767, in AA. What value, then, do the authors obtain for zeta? 0.42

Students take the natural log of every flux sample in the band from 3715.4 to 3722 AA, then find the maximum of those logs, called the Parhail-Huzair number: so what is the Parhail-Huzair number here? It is 0.85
